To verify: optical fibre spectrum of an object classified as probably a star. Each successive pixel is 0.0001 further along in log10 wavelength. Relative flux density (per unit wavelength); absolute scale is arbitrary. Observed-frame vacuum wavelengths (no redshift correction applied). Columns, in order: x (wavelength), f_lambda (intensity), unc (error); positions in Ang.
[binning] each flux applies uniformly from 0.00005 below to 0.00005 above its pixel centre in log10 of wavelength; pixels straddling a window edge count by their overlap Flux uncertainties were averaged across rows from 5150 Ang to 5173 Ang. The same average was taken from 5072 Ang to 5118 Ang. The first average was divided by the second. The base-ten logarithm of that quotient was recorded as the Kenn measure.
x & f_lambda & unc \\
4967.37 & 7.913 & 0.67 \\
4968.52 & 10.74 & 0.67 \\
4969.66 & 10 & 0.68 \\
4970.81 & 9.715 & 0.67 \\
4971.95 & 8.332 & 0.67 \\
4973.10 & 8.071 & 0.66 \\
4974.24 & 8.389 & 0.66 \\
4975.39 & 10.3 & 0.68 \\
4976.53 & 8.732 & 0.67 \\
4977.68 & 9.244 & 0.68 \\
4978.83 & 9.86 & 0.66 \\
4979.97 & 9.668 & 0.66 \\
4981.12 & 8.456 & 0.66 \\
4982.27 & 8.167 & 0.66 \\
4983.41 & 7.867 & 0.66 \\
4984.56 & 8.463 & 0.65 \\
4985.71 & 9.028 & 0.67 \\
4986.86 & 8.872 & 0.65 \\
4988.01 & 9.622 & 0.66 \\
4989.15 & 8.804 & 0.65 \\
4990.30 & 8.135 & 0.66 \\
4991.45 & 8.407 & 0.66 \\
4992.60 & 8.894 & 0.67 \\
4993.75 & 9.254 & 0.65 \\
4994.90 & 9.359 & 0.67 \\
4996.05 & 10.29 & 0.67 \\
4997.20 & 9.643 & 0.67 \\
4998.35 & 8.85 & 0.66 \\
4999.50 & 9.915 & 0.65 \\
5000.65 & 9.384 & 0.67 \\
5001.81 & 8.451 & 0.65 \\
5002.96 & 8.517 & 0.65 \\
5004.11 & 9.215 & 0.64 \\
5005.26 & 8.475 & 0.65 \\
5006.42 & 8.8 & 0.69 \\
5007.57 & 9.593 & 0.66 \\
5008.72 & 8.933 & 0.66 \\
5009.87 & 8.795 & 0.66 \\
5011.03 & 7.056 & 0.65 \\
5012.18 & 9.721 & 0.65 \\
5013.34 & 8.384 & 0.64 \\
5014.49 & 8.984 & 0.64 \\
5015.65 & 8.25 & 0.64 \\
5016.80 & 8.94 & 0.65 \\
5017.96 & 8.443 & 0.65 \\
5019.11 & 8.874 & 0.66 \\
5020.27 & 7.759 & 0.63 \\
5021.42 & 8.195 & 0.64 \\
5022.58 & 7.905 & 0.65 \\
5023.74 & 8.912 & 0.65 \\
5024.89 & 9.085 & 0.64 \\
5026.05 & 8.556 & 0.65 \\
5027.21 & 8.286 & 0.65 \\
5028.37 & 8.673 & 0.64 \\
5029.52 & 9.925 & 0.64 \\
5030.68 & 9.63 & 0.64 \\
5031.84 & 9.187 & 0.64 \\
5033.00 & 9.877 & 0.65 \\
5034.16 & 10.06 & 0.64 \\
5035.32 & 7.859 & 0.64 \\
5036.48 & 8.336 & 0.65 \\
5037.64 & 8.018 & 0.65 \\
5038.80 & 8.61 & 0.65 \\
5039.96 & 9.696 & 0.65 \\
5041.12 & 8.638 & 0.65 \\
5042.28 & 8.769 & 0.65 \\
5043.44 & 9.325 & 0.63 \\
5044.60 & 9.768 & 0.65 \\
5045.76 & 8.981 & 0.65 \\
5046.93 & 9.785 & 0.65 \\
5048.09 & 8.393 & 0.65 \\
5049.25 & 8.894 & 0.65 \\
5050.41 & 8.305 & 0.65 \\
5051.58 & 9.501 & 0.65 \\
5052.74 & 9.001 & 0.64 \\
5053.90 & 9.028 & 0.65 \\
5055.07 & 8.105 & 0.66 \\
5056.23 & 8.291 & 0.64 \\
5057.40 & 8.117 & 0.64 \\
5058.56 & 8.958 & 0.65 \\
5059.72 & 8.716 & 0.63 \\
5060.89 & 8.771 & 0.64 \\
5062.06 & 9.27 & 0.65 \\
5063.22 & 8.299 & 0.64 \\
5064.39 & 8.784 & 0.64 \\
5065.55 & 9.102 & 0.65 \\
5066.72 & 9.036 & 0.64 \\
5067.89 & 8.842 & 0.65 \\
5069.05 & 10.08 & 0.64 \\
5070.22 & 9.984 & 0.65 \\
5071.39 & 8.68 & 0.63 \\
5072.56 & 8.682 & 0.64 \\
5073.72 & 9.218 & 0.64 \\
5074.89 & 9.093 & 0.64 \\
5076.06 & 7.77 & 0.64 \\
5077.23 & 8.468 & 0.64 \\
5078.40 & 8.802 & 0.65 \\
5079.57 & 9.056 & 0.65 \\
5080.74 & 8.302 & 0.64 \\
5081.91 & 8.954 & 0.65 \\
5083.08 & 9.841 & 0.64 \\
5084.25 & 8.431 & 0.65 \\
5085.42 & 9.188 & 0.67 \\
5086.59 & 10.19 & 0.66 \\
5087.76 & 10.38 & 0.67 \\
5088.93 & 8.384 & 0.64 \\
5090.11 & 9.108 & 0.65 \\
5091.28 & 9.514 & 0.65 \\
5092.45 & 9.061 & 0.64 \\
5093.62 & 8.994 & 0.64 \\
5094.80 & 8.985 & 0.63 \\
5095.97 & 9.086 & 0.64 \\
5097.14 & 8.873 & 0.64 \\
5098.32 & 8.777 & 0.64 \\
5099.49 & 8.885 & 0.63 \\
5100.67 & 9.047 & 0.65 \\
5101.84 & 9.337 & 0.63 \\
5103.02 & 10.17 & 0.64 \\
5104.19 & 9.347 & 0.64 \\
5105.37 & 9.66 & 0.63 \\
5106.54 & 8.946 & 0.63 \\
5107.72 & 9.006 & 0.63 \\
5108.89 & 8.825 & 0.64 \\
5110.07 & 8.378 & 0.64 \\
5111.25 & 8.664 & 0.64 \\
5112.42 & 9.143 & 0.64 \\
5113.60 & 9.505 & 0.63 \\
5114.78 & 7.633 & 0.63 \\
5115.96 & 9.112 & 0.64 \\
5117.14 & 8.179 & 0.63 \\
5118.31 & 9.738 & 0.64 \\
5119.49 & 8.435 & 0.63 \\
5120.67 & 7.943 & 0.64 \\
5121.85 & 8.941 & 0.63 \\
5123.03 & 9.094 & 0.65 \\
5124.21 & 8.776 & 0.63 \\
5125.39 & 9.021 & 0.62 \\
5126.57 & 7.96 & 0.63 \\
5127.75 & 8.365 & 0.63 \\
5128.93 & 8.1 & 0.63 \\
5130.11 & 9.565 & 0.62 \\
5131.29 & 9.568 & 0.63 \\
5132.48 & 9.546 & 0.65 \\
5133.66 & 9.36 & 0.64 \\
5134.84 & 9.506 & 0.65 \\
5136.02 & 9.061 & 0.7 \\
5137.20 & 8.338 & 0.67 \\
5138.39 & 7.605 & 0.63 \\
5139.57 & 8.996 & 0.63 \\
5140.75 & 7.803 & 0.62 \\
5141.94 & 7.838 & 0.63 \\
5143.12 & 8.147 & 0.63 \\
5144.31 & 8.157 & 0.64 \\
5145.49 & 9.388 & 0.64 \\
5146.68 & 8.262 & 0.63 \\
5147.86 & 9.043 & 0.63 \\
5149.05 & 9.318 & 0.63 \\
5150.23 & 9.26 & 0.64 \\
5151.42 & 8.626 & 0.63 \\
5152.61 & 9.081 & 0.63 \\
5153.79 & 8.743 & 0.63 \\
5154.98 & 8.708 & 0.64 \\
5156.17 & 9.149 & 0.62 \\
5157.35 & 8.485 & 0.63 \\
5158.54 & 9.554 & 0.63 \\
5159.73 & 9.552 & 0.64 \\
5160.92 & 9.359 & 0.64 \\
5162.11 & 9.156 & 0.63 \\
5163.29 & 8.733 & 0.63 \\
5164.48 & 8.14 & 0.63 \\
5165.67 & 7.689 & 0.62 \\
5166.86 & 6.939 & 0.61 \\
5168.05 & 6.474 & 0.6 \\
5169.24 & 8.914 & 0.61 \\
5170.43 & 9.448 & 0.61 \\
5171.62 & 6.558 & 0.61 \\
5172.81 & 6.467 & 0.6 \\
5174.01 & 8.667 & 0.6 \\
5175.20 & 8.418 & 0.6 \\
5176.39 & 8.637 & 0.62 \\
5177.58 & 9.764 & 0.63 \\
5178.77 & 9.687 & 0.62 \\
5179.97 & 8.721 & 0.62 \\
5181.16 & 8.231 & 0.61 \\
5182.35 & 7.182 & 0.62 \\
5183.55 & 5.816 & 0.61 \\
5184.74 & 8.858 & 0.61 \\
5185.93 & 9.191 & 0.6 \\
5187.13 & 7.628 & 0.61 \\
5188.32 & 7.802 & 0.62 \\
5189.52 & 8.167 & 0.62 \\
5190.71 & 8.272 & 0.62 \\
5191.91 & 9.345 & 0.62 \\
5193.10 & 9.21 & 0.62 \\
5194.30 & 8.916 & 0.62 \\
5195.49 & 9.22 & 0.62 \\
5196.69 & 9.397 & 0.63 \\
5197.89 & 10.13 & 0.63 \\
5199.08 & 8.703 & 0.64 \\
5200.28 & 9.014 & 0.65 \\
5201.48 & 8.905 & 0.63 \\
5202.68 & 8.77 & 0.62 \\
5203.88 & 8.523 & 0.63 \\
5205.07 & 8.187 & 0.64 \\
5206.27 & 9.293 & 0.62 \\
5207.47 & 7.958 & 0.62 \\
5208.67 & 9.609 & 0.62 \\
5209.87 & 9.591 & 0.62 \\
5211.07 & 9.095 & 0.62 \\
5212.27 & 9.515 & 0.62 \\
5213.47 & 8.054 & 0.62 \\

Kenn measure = -0.0120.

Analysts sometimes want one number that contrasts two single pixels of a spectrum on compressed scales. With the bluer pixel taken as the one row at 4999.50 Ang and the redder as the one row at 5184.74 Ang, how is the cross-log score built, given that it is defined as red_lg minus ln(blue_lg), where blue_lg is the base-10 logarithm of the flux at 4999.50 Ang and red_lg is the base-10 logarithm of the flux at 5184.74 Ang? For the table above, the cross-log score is 0.95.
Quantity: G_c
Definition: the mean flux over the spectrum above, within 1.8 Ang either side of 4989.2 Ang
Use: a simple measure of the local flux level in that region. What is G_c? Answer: 8.85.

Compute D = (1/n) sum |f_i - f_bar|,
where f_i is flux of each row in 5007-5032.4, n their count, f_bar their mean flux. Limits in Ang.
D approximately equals 0.53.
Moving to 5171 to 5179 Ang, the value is 1.03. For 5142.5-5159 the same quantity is 0.40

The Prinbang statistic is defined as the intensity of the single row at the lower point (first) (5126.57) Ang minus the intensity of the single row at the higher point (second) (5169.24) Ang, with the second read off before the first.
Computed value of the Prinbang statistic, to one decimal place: -1.0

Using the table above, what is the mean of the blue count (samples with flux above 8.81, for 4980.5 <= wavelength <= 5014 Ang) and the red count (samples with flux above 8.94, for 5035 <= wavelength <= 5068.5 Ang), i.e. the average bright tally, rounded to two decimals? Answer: 13.50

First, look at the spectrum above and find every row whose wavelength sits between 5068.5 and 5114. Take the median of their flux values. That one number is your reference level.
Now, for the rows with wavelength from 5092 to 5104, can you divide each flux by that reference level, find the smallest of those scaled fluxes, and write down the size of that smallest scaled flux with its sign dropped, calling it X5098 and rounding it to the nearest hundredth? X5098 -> 0.97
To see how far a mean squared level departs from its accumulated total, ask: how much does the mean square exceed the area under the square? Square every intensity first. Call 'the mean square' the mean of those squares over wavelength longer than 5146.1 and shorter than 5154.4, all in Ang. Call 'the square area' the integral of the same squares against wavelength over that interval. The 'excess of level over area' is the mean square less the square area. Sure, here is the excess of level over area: -580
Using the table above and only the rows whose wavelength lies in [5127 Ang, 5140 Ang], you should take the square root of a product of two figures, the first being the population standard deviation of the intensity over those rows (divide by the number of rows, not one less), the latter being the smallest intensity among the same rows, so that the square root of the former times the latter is 2.25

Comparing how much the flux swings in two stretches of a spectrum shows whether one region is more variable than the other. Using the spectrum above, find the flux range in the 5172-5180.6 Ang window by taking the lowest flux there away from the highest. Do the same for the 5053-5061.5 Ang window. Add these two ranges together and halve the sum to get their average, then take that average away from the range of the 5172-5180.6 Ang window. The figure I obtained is 1.2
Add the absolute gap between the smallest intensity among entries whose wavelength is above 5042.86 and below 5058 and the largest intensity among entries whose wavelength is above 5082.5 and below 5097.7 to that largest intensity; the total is 12.7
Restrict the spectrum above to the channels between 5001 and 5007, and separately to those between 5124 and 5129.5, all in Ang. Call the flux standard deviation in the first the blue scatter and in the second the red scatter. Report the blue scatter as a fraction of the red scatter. 0.72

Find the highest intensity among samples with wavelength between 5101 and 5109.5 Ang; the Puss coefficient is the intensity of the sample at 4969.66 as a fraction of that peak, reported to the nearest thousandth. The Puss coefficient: 0.983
